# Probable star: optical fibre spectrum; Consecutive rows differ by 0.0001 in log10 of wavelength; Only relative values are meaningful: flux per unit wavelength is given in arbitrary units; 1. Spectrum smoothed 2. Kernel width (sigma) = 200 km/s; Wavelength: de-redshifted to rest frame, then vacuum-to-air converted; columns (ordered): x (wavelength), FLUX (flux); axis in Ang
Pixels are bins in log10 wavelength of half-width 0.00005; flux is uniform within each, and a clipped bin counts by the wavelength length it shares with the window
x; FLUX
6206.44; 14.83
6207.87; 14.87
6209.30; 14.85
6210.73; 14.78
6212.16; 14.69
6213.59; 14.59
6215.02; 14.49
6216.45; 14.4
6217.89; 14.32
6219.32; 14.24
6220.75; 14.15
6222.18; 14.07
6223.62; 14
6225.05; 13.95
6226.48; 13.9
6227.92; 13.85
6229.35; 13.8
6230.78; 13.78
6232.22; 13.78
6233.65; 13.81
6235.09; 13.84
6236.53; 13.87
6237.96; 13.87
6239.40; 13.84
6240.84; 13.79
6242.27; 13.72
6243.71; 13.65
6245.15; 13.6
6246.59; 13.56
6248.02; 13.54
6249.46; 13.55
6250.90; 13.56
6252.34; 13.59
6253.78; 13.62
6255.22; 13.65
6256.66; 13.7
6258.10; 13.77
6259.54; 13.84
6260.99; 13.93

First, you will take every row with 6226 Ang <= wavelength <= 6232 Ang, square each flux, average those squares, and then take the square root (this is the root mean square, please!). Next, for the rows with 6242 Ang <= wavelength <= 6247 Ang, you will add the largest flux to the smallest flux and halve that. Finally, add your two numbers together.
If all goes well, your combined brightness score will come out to 27.5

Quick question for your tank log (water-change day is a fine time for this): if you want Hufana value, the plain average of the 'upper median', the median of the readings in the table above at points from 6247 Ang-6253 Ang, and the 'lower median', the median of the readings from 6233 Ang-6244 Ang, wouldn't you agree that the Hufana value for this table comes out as 13.7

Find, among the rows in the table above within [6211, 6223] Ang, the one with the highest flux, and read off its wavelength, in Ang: 6212.16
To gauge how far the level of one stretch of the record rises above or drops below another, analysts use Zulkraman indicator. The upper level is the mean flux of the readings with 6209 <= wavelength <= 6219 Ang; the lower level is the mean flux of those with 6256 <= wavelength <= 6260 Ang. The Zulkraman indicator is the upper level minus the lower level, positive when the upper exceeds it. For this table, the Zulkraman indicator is 0.8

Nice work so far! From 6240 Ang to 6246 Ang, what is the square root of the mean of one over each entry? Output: 0.270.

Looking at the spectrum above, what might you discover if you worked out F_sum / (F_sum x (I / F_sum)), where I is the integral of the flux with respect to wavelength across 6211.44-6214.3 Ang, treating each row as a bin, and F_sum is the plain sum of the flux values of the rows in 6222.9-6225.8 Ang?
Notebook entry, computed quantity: 0.667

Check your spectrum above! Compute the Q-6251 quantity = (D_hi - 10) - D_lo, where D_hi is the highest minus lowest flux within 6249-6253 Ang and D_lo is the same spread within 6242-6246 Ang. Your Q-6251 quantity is -10.1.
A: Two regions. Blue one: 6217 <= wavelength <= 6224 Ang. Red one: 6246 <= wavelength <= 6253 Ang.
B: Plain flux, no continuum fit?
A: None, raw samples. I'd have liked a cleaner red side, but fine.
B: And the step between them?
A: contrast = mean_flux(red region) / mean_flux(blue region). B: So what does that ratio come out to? 0.96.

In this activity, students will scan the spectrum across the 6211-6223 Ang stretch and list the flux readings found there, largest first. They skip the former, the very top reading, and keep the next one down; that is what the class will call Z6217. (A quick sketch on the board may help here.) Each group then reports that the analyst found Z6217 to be 14.59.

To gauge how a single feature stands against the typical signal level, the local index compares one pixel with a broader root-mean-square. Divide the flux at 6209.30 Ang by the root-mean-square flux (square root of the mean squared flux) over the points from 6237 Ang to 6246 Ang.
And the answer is 1.08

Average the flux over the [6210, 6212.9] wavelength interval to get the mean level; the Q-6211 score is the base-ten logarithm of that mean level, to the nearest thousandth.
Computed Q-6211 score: 1.168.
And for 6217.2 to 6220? 1.155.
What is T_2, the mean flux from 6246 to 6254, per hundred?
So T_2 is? 0.136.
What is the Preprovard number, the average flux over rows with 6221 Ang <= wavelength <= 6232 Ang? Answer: 13.9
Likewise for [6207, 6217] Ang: 14.7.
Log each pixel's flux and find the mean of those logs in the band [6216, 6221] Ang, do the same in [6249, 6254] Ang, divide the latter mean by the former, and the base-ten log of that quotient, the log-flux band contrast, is -0.008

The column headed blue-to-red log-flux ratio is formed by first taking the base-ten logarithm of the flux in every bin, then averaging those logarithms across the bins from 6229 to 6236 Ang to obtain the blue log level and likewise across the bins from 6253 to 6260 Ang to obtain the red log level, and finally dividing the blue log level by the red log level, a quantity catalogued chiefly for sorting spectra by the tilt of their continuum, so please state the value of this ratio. 1.00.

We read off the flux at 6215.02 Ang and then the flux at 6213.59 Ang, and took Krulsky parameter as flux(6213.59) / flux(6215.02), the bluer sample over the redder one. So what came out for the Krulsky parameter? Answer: 1.01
